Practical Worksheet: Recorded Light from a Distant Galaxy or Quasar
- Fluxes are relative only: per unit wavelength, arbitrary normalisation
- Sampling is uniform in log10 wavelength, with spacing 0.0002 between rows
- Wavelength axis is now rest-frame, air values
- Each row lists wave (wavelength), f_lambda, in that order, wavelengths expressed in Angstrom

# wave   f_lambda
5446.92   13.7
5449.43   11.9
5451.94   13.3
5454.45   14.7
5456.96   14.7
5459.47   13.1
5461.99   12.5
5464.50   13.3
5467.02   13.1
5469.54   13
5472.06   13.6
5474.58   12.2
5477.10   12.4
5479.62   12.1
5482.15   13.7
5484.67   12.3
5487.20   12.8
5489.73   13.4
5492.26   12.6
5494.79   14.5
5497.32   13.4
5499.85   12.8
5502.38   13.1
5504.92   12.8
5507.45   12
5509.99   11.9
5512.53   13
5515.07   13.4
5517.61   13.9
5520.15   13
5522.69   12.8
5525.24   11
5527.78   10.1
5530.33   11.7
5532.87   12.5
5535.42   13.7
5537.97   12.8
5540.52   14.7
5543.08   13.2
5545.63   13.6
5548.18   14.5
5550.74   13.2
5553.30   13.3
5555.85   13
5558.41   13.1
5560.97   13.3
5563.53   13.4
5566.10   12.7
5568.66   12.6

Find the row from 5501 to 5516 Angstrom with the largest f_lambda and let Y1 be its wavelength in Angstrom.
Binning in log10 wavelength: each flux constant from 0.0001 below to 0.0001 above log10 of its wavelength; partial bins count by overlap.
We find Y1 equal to 5515.07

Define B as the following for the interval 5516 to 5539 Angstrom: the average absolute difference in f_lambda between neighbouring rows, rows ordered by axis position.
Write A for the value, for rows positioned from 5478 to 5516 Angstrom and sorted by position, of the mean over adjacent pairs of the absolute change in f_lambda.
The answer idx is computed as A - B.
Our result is -0.22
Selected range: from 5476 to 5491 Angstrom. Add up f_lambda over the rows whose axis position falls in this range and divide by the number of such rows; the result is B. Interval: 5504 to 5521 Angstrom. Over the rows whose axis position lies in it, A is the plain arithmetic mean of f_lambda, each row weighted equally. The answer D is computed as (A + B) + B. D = 38.4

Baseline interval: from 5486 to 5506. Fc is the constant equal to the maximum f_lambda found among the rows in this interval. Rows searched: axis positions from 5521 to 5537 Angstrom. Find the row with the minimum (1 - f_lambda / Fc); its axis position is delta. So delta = 5535.42 Angstrom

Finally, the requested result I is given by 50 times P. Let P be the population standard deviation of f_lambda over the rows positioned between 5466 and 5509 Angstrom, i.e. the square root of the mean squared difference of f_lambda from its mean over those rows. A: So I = 32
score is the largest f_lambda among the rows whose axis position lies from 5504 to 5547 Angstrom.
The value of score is 14.7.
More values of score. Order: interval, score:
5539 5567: 14.7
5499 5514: 13.1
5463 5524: 14.5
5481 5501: 14.5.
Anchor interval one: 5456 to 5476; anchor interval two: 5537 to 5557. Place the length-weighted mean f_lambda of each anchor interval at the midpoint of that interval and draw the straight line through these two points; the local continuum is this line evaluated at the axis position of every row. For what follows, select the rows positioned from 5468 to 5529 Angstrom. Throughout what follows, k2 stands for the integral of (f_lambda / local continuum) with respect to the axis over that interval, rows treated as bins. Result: 58 Angstrom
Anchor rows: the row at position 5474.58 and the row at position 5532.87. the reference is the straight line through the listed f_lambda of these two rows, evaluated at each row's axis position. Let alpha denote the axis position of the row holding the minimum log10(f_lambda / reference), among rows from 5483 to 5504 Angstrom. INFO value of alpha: 5484.67 Angstrom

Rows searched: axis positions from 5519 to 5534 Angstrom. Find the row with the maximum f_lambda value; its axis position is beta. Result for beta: 5520.15 Angstrom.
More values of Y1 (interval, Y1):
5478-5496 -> 5494.79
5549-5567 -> 5563.53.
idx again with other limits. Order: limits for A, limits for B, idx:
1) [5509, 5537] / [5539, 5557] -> 0.19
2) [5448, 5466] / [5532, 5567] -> 0.23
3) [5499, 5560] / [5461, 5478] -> 0.25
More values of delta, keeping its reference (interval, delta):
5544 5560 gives 5548.18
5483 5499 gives 5494.79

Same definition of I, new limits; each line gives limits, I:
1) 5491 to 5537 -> 51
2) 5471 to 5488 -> 31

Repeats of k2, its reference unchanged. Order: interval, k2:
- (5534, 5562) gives 28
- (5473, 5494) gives 20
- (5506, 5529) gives 21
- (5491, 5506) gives 15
